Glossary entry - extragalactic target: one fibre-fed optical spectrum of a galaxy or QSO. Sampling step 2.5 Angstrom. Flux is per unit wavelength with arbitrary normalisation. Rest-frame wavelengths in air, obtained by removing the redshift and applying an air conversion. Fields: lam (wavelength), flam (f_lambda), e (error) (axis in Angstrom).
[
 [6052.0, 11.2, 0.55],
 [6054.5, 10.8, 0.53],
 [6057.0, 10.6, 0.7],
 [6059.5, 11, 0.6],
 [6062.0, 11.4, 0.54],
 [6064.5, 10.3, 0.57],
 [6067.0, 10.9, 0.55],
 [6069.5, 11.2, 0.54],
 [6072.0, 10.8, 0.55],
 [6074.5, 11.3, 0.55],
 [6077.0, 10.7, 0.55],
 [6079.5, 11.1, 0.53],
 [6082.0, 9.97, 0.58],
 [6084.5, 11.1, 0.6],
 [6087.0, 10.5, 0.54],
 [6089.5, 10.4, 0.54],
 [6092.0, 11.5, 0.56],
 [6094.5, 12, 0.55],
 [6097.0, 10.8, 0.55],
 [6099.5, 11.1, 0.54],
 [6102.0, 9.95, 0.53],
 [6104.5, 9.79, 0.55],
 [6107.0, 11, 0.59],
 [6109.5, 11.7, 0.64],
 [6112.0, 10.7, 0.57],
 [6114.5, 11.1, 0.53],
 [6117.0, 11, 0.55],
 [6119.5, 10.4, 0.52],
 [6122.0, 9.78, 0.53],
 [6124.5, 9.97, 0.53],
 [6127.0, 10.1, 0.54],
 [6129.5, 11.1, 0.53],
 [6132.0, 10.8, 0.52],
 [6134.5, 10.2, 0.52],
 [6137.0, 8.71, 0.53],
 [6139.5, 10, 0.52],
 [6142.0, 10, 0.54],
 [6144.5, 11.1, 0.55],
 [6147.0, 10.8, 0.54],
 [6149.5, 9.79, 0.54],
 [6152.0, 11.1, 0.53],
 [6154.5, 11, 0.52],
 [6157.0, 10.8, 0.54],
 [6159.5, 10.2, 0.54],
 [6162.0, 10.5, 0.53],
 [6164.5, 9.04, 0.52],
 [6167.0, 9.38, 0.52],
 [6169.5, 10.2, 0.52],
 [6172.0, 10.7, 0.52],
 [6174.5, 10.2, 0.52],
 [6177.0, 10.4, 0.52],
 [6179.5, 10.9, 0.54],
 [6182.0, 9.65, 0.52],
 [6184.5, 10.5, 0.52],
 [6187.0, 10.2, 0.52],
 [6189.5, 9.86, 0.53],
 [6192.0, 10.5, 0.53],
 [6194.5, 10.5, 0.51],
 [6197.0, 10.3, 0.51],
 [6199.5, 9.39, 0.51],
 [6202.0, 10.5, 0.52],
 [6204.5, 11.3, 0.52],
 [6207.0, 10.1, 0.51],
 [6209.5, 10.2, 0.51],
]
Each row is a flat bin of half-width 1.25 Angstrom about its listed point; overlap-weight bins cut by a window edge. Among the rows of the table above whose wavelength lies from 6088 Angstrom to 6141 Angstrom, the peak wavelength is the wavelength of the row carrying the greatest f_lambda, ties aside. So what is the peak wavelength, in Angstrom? 6094.5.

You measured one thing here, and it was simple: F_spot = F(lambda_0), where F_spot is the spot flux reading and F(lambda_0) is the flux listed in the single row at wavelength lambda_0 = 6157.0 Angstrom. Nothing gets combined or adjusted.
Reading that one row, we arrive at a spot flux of 10.8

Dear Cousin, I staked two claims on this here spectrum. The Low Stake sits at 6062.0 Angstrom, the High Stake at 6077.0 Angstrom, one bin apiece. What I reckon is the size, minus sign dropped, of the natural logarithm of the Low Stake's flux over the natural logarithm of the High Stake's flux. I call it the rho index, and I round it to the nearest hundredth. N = 1.03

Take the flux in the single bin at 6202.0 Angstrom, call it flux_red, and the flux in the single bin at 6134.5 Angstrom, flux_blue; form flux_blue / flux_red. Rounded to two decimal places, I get 0.97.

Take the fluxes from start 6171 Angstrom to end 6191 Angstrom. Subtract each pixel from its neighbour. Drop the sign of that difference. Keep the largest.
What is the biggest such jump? 1.25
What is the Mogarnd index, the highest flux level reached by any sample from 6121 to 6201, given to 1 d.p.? 11.1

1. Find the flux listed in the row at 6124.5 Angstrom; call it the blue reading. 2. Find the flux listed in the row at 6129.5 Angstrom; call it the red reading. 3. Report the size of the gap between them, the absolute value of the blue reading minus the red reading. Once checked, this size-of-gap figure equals 1.1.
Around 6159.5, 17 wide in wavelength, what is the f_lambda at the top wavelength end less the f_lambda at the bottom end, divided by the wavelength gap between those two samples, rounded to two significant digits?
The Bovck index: -0.11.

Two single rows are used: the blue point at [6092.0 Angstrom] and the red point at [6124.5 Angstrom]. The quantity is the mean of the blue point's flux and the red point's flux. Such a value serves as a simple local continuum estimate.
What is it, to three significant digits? 10.7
